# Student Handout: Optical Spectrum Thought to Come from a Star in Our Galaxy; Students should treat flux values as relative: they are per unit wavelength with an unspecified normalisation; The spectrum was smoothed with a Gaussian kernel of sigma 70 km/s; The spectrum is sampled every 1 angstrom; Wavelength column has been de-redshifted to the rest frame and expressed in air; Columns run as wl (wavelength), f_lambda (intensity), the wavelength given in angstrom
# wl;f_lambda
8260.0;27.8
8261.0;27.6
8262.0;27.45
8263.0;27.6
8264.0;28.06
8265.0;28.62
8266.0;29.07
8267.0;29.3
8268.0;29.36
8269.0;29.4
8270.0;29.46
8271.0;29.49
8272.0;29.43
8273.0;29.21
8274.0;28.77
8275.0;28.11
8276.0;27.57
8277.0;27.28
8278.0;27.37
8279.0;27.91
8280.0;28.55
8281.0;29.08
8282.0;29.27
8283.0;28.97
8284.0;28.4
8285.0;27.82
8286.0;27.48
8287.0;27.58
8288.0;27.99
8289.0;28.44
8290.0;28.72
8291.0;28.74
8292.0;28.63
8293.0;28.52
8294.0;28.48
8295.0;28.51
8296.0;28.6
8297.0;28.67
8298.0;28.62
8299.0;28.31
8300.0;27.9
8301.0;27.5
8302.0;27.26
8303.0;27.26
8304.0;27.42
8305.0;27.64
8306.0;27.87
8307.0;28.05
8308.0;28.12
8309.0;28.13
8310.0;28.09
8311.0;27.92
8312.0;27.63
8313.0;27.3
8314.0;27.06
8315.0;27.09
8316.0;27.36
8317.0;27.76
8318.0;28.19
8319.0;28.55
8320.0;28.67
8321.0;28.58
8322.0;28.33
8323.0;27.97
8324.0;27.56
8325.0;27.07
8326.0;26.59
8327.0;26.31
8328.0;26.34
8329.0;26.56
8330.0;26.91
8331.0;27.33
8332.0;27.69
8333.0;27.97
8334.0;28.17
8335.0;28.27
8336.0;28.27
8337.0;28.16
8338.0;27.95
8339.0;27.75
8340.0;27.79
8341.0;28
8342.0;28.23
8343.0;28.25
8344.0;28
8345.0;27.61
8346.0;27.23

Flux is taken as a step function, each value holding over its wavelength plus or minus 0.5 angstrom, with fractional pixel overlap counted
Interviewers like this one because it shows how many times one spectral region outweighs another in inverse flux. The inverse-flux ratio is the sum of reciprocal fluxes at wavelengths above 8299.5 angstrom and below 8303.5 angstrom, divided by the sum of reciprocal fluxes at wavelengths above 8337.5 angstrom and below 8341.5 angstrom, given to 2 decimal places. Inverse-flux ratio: 1.01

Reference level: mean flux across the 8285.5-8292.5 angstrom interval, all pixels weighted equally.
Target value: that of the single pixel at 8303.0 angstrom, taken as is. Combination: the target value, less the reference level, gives -1.0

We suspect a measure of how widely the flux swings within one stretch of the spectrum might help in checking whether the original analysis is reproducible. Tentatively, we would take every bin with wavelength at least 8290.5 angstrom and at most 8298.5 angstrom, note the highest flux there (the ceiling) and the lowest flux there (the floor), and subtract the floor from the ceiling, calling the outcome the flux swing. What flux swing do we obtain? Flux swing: 0.3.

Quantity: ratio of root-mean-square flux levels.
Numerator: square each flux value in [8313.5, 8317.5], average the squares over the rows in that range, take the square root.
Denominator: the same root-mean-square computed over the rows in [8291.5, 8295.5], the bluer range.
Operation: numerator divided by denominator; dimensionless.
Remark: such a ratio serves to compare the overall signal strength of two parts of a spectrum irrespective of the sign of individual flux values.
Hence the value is 0.96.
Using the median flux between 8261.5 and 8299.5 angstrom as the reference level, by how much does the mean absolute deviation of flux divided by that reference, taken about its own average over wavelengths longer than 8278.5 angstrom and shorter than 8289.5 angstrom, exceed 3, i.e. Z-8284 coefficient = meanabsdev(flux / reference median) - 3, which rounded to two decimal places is -2.98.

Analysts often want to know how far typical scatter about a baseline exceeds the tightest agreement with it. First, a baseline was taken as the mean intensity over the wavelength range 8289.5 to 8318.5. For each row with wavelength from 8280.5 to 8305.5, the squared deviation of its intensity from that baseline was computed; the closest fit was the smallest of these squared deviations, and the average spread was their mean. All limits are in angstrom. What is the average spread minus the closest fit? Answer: 0.4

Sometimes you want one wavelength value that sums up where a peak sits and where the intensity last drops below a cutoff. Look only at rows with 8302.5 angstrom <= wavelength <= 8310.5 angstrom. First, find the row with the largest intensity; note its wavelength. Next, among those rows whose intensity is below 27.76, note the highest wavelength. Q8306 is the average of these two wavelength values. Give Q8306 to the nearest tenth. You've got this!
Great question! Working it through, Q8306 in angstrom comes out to 8307.0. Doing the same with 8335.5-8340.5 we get 8337.5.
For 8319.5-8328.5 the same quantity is 8324.0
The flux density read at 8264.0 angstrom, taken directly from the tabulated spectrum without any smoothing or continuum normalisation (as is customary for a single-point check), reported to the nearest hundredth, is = 28.06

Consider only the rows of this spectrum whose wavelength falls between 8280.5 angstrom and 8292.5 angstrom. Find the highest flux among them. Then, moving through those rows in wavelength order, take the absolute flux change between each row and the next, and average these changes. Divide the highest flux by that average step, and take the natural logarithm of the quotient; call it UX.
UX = 4.6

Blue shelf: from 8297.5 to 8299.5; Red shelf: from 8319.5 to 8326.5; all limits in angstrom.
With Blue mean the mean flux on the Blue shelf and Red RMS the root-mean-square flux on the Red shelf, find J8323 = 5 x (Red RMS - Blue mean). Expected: -3.2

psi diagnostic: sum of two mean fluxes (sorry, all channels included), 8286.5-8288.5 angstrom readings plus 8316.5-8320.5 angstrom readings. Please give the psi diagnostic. 56.1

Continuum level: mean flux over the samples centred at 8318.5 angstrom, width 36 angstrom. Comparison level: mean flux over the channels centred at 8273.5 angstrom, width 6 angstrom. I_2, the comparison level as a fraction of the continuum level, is 1.04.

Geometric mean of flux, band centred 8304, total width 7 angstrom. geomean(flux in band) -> 27.6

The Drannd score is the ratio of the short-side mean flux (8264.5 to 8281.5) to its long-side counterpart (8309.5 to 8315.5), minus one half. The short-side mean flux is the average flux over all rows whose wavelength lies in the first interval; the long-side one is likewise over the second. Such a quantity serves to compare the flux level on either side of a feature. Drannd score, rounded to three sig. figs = 0.543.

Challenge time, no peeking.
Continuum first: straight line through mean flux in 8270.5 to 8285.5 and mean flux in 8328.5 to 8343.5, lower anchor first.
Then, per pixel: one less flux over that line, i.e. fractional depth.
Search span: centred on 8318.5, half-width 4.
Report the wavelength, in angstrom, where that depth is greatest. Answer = 8315.0 angstrom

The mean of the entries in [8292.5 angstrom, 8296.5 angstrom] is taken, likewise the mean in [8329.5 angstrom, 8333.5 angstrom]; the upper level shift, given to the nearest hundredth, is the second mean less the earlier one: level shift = -1.05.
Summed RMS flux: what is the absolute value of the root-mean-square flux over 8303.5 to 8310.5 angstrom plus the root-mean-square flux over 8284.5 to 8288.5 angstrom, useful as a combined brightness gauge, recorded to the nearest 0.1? 55.6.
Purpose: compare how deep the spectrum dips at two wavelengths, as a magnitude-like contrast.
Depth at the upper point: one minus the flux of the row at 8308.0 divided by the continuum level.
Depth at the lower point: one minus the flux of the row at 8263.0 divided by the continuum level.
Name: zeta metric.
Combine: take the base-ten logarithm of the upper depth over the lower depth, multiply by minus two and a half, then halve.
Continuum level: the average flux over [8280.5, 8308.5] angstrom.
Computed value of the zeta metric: 1.0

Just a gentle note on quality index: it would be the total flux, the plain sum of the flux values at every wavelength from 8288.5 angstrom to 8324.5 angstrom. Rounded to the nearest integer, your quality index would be 1009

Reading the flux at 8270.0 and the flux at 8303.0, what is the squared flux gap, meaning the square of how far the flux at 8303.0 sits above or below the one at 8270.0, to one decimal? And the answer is 4.8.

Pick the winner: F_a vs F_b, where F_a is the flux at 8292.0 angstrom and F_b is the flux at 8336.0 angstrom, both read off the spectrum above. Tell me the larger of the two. 28.6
